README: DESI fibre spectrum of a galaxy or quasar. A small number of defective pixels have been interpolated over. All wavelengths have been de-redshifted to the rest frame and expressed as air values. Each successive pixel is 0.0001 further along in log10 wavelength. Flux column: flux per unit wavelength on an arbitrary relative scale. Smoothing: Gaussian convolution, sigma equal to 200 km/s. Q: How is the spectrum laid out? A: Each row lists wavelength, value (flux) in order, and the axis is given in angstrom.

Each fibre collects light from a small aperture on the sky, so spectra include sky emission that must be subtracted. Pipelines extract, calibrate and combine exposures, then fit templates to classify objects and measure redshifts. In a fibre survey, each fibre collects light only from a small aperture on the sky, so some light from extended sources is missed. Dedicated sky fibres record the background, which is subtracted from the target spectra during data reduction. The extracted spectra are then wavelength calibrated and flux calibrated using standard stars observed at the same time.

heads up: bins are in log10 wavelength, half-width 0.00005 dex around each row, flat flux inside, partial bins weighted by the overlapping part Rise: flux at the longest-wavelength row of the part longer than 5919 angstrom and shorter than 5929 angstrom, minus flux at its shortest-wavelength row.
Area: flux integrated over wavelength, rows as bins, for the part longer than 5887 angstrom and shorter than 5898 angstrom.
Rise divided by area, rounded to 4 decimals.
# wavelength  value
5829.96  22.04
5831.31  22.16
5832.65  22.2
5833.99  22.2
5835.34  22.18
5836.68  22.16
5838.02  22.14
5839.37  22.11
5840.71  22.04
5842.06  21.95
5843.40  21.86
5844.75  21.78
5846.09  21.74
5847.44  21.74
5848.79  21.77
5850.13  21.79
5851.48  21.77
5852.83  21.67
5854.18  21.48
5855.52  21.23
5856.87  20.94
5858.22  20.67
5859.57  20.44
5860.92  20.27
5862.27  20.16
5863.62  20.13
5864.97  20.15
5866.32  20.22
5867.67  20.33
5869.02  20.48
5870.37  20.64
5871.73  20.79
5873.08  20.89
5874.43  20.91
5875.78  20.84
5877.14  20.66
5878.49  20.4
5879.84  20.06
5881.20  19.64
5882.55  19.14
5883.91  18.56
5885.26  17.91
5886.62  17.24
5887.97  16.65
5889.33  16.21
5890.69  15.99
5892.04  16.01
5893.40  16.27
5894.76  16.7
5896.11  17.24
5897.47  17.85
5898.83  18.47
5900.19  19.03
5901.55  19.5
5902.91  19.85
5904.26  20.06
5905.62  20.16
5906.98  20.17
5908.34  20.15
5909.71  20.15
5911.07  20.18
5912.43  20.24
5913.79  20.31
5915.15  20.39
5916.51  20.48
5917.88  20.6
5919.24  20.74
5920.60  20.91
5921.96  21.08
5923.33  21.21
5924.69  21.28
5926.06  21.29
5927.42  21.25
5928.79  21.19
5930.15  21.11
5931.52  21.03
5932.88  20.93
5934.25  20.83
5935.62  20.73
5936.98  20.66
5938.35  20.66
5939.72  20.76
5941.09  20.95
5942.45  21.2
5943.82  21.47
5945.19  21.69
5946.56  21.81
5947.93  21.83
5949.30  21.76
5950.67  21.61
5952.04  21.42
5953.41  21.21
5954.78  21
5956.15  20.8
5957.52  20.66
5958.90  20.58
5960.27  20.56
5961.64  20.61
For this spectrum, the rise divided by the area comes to 0.0025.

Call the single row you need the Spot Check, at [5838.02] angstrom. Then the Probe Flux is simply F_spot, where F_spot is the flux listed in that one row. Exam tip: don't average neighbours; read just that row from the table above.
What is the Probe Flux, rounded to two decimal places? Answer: 22.14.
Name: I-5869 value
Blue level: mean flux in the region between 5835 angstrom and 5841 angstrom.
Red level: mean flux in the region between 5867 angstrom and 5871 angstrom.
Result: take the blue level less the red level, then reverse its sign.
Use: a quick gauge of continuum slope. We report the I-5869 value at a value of -2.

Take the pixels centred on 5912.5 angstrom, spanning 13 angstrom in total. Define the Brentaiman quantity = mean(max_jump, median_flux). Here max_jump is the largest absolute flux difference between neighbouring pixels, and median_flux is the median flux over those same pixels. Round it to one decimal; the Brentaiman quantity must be 10.2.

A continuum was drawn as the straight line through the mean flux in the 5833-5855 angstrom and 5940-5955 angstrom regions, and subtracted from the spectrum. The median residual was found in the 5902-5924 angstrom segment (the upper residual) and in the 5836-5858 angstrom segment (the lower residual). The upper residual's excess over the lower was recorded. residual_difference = -1.2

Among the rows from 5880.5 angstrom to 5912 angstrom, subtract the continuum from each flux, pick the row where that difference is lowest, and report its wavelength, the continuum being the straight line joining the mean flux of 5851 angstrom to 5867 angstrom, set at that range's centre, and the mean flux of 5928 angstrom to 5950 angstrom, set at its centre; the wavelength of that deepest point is 5890.69 angstrom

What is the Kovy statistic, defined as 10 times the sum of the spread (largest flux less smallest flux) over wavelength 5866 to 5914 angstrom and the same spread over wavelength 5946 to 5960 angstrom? 62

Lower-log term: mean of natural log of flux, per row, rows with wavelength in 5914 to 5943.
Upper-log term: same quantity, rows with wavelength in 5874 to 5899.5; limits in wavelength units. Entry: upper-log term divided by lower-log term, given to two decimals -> 0.95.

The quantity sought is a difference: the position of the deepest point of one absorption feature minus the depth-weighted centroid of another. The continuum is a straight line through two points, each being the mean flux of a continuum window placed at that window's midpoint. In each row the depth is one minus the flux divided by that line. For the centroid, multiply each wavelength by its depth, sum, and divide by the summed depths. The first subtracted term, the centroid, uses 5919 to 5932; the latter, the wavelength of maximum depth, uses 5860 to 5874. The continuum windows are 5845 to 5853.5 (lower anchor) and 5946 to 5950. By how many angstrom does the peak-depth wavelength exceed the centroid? -61.3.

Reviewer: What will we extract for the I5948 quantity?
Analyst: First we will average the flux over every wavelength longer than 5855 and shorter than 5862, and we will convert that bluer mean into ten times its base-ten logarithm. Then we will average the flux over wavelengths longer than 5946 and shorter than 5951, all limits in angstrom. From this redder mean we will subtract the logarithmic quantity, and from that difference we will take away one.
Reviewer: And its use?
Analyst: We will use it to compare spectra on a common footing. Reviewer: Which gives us 7.6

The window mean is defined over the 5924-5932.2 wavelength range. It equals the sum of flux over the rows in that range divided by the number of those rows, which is 21.2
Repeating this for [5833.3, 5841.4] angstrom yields 22.1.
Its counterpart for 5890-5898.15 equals 16.7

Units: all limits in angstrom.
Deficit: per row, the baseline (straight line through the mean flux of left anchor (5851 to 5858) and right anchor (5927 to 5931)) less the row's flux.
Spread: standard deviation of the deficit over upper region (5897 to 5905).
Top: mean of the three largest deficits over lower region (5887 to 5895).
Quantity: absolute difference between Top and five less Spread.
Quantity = 1.0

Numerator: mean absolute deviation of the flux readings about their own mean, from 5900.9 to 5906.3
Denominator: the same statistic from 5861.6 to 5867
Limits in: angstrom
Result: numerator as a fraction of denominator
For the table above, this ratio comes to 7.9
